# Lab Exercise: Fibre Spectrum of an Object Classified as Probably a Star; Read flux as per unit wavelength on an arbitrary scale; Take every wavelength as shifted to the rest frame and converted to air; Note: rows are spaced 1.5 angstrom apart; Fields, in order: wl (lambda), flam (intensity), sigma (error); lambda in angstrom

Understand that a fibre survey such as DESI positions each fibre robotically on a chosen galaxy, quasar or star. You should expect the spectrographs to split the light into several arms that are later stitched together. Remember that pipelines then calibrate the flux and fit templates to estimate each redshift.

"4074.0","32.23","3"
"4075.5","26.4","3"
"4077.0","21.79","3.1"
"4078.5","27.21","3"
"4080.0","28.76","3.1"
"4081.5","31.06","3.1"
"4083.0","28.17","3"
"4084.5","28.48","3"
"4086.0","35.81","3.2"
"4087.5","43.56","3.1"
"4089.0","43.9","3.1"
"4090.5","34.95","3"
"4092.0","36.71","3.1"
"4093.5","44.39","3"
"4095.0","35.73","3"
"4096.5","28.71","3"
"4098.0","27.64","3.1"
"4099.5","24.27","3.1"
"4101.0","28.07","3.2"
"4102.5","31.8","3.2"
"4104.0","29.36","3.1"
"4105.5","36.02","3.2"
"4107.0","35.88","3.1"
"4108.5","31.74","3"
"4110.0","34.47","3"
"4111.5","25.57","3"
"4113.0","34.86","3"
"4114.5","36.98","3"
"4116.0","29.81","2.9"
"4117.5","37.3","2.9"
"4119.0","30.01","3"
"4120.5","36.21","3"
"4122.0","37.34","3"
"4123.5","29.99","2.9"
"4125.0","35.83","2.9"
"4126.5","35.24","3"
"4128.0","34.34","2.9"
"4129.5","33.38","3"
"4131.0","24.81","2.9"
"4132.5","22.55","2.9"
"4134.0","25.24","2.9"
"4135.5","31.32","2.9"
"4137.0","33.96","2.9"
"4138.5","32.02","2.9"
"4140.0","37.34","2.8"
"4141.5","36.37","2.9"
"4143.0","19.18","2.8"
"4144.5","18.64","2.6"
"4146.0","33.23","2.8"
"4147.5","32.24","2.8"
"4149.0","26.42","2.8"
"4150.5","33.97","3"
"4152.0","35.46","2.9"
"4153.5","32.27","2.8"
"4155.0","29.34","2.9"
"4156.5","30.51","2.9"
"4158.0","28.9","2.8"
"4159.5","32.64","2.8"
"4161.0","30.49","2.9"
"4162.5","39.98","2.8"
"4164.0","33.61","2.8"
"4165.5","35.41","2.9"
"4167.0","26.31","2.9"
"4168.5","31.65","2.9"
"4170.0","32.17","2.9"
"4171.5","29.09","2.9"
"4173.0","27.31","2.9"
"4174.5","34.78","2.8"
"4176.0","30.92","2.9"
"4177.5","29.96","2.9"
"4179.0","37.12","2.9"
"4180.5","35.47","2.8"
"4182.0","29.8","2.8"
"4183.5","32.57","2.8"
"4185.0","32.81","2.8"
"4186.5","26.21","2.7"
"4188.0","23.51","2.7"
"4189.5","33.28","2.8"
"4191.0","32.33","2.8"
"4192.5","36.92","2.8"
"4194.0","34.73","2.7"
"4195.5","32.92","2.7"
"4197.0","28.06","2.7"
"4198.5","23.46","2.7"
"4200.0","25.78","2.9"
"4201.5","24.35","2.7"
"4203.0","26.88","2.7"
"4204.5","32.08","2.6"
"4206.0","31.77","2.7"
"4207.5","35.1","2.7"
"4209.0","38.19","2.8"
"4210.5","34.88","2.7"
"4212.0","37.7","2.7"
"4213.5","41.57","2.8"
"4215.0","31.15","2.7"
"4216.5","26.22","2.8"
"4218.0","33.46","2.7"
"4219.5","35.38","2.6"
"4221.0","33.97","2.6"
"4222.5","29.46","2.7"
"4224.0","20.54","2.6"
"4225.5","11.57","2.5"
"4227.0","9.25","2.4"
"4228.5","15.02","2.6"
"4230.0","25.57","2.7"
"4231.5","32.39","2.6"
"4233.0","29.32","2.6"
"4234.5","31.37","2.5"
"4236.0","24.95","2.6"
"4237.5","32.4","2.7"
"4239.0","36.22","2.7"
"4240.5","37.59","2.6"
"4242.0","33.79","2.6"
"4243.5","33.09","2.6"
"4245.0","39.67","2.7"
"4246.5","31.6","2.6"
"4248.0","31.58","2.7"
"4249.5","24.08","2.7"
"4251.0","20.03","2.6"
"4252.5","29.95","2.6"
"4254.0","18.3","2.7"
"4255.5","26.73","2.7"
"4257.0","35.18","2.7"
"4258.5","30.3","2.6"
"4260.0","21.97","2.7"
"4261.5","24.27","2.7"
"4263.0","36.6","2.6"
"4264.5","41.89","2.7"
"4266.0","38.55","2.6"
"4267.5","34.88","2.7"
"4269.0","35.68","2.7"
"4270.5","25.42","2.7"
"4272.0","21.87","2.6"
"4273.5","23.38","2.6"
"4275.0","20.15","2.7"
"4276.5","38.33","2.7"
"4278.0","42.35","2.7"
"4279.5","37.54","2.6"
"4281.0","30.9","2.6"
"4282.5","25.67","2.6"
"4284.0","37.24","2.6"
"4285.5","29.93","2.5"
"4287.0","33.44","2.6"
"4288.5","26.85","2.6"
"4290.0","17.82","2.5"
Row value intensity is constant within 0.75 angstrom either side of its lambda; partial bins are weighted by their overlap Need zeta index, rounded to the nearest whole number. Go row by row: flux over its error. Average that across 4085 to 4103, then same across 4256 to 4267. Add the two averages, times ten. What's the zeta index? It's 235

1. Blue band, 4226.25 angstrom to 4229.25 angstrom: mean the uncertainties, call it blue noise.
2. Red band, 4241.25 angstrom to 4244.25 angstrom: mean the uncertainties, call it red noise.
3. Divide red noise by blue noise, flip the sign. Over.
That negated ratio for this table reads -1.04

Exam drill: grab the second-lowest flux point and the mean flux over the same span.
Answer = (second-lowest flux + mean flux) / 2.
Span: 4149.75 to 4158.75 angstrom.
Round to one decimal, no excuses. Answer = 30.5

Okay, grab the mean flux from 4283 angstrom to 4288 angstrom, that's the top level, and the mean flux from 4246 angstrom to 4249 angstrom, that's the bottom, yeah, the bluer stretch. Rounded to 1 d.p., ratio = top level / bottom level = 1.1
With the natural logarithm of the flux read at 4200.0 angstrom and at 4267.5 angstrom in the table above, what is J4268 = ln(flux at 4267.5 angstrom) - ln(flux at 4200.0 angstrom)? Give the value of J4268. 0.3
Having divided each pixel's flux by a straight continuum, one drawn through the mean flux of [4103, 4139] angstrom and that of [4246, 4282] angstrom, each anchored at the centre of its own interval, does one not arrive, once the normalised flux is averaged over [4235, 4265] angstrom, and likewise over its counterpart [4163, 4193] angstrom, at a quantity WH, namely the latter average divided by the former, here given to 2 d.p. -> 1.00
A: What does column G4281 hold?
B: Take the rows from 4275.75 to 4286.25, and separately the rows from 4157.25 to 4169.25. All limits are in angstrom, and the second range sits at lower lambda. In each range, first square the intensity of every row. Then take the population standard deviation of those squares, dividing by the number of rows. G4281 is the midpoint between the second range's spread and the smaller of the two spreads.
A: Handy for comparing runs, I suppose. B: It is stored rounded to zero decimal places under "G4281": 259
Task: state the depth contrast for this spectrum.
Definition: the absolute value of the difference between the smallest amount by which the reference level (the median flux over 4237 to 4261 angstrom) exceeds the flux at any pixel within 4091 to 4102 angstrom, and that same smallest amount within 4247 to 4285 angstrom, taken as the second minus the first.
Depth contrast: 2.0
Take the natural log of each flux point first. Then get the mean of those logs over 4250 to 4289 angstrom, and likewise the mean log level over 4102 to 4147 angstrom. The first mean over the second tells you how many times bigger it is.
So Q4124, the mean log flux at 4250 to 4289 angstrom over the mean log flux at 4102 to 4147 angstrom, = 0.983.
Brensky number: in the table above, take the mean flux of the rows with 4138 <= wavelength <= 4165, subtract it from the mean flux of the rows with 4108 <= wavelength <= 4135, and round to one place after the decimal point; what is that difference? 0.7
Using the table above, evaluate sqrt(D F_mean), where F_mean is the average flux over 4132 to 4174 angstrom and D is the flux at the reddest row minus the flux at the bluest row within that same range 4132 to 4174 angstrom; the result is 12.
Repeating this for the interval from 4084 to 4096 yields 17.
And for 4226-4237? 19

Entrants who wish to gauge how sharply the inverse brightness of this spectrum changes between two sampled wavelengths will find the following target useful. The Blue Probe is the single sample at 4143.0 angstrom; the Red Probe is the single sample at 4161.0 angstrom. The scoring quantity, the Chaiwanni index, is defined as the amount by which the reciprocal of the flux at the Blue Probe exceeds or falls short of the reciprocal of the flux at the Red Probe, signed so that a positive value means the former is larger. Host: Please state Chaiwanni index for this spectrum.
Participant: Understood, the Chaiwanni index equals 0.019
